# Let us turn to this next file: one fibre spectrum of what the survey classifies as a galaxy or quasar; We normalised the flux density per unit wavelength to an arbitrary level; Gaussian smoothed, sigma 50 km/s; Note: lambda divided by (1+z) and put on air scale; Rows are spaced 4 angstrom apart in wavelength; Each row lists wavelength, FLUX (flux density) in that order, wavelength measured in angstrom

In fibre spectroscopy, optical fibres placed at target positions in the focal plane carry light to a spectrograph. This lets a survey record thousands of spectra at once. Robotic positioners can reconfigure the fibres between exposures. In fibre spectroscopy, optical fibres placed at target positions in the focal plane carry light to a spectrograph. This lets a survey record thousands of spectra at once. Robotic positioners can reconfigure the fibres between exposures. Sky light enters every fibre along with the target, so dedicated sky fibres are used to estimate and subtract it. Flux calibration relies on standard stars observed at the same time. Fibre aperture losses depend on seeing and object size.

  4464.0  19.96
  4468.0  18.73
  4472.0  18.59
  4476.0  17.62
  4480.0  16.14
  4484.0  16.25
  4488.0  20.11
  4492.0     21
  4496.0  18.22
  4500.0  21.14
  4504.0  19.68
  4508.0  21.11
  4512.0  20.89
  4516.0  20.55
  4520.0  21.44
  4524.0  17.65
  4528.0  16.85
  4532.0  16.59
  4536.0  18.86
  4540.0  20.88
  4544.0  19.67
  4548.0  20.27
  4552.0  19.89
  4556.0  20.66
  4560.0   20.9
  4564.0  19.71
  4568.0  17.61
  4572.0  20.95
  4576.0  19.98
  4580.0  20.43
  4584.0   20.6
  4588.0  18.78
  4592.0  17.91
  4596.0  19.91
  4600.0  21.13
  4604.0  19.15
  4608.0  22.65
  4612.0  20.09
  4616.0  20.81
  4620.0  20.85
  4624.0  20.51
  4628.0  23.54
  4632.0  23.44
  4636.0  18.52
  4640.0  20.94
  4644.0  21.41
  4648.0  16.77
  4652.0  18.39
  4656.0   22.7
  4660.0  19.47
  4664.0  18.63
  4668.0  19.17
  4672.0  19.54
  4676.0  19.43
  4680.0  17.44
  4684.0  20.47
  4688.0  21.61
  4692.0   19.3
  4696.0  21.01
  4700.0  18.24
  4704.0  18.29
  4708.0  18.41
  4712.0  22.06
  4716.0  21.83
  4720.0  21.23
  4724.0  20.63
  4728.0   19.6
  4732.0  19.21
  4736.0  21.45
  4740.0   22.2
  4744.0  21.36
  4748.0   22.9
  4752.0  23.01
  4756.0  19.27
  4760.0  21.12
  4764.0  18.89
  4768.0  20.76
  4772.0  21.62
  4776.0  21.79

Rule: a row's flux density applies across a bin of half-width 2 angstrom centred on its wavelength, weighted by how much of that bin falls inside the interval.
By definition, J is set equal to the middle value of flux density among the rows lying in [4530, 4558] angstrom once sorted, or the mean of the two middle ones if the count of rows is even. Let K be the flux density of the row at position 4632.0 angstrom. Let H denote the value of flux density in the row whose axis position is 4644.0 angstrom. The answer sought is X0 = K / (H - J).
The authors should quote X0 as 15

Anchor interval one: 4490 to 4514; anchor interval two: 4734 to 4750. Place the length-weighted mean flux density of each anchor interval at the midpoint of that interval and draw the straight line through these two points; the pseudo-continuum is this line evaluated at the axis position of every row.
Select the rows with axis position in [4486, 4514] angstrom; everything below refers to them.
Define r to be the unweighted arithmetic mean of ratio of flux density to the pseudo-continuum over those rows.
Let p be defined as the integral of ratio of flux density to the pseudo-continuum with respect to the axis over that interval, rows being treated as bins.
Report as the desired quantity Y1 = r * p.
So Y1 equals 27.9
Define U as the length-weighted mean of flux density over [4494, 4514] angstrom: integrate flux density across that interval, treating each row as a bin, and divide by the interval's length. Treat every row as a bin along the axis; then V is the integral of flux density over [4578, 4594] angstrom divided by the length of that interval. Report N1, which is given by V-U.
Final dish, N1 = -0.8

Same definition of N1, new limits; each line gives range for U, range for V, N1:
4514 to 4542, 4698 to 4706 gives -0.7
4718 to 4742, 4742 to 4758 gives 0.9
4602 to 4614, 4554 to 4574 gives -0.7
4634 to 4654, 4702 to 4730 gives 1.1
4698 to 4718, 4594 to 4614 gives 0.8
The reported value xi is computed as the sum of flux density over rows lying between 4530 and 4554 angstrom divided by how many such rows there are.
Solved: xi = 19.4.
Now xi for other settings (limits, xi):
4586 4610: 19.9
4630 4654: 19.9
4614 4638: 21.3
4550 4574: 20.0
